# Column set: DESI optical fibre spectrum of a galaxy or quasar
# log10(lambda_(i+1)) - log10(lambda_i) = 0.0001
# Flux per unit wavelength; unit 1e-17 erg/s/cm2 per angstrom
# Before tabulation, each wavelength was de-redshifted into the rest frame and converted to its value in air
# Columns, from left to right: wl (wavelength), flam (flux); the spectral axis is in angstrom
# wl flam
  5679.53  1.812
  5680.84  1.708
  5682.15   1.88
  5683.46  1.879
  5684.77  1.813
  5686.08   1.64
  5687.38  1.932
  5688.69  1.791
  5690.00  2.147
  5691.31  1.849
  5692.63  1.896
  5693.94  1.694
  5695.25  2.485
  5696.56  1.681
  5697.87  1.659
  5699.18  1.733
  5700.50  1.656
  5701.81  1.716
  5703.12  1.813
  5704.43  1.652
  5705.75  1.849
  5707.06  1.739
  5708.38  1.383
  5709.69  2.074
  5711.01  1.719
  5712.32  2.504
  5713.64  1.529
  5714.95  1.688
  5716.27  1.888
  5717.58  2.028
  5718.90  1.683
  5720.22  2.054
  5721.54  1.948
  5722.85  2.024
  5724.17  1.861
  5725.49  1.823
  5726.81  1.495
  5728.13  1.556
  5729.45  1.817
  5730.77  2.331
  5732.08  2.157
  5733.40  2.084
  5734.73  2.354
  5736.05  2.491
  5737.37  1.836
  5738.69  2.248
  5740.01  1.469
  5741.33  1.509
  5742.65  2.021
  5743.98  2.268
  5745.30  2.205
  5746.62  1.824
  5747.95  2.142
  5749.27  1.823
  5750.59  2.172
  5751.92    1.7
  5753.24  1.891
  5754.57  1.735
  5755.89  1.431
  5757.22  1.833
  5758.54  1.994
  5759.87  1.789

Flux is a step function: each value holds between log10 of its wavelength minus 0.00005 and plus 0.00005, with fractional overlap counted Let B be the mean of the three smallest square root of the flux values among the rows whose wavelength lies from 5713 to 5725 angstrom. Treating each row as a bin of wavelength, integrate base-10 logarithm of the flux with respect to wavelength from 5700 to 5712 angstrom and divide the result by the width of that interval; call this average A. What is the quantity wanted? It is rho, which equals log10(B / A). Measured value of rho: 0.72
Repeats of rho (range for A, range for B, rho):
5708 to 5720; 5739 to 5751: 0.68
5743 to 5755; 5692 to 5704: 0.64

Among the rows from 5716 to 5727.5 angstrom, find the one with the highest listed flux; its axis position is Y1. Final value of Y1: 5720.22 angstrom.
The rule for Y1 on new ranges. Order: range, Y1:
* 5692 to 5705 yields 5695.25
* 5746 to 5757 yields 5750.59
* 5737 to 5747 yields 5743.98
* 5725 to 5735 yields 5734.73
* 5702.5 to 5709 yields 5705.75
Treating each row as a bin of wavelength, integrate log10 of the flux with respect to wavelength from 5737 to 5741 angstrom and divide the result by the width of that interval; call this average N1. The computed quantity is 0.254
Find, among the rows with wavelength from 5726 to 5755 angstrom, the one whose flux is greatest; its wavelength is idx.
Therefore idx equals 5736.05 angstrom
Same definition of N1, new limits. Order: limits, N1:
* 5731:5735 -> 0.341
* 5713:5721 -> 0.256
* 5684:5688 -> 0.254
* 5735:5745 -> 0.294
